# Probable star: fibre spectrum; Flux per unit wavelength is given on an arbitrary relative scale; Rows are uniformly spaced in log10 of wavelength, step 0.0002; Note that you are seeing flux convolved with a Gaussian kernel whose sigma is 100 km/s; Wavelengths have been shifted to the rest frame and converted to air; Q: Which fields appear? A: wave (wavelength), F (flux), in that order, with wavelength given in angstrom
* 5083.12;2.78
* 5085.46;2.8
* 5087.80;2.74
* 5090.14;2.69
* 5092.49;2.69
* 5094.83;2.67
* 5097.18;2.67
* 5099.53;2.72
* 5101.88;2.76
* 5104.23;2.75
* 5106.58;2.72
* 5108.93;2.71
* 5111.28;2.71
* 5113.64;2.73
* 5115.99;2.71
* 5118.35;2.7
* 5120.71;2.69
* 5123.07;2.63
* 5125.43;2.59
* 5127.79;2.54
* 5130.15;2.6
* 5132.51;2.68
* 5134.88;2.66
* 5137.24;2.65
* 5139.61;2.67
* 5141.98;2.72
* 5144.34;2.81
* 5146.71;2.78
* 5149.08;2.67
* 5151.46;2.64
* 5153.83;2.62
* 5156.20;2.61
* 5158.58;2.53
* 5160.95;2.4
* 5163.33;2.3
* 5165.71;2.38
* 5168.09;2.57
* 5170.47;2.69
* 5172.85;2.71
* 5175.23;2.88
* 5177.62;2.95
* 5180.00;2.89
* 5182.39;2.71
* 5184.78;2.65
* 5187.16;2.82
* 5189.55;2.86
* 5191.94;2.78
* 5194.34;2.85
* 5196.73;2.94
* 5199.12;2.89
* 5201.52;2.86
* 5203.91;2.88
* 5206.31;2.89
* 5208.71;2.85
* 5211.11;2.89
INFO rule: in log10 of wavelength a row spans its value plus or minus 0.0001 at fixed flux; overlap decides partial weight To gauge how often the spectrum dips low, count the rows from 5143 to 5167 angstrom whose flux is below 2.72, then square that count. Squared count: 64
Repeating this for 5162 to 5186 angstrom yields 49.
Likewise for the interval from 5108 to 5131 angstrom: 81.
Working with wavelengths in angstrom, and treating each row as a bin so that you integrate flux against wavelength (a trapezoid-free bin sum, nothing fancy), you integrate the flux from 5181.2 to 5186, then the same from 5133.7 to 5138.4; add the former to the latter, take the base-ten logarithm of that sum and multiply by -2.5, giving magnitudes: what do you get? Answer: -3.51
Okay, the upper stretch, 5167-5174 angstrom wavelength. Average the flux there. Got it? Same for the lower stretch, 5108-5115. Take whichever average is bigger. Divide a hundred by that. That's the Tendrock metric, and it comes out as 36.8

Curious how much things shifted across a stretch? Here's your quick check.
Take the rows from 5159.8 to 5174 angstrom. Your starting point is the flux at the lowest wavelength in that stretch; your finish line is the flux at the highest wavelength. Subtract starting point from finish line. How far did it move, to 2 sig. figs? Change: 0.31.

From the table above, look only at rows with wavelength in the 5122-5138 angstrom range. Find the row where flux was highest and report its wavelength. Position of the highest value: 5132.51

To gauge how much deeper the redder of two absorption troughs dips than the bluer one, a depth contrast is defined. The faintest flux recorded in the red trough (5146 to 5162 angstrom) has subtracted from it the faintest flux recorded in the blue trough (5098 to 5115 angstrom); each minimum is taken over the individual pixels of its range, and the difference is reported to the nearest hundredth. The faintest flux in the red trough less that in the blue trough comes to -0.31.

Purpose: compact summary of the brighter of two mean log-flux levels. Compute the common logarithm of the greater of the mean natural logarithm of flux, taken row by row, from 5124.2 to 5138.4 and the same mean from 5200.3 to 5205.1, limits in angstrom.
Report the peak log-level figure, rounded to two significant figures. 0.023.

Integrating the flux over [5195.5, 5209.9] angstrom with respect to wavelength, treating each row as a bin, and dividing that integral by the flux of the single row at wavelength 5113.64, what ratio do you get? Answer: 15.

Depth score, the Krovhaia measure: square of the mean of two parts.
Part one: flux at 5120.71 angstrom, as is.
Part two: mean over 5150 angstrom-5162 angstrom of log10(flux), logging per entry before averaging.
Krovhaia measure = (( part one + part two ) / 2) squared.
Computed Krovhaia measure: 2.40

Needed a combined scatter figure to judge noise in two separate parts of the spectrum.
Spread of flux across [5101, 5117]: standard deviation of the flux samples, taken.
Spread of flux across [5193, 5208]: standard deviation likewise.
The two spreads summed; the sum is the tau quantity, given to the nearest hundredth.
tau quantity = 0.05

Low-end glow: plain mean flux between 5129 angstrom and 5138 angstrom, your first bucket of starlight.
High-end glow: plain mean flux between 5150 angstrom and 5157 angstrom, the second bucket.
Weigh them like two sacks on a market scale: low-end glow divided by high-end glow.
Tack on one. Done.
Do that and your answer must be 2.009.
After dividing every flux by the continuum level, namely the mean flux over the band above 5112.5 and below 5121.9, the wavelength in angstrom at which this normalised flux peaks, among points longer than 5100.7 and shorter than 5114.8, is 5101.88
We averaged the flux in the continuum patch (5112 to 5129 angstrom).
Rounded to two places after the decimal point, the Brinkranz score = 2.66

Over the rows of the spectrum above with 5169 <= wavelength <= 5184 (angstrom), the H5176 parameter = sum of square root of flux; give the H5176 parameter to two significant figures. 10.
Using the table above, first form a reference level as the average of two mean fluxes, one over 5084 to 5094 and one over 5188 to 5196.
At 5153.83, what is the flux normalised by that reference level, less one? -0.058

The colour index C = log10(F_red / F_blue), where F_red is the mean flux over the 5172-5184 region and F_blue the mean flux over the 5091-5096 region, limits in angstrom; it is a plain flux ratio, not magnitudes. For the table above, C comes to 0.023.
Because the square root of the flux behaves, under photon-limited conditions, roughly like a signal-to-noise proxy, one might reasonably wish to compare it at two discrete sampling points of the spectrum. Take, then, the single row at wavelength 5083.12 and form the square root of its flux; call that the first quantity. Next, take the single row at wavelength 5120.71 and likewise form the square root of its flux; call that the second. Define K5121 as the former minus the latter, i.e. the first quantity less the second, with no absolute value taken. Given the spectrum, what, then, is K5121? 0.03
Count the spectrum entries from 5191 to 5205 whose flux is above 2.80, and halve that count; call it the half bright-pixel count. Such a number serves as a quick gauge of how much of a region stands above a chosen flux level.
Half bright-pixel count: 2.5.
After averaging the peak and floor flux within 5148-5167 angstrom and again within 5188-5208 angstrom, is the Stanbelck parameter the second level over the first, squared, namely 1.32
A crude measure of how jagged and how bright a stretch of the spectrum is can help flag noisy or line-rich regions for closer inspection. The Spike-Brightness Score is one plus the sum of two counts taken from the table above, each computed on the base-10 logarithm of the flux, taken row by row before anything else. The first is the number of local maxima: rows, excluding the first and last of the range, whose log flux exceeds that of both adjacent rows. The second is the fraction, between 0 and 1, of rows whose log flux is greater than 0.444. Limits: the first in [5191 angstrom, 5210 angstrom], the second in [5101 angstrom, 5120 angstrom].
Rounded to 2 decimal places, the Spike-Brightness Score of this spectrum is 3.00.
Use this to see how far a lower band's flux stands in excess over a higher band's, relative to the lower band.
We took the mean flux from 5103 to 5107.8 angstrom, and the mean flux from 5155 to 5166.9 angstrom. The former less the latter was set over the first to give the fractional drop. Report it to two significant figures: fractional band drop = 0.11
